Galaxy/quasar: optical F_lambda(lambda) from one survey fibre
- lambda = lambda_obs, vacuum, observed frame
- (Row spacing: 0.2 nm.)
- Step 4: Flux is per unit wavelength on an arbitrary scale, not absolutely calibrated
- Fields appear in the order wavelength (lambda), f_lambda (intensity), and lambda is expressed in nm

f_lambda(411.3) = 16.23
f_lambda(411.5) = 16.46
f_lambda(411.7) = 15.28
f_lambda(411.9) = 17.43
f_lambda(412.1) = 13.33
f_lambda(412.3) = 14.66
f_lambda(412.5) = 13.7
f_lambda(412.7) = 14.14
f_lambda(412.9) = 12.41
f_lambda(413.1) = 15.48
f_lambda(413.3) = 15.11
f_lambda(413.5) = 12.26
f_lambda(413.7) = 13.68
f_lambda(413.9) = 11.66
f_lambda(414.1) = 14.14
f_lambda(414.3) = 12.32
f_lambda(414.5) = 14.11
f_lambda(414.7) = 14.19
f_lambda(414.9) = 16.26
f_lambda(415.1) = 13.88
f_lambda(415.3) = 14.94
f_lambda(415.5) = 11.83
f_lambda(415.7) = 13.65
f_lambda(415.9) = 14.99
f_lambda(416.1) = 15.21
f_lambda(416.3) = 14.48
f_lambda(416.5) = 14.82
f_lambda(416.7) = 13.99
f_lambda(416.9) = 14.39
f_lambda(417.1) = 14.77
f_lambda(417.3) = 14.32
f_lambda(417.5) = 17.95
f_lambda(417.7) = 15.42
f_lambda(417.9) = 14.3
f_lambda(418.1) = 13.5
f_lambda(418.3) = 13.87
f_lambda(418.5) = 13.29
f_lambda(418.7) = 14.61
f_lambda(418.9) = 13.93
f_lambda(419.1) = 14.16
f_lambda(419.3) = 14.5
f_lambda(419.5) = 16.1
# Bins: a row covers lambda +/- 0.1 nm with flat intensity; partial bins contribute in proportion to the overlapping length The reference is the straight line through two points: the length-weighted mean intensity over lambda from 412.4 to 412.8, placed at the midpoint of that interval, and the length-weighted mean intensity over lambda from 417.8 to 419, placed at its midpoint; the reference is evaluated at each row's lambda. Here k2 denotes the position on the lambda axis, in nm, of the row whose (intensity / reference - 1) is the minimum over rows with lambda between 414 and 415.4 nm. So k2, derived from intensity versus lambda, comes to 414.3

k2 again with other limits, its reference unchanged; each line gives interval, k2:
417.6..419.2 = 418.5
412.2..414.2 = 413.9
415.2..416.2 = 415.5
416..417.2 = 416.7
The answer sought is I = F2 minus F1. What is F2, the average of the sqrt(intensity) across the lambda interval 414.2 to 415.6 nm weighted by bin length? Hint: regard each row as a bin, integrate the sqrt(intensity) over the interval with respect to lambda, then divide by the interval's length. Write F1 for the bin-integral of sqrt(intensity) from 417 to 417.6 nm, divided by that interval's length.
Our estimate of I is -0.23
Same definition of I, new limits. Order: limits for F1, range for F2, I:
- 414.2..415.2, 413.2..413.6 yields -0.06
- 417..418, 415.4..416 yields -0.25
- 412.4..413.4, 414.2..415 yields 0.01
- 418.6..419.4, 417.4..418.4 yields 0.09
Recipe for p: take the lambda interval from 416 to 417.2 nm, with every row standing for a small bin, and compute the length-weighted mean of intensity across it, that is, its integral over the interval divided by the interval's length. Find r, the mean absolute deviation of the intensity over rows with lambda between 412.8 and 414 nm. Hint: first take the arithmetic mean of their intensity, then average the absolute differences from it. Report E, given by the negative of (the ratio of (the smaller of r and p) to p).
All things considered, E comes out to -0.091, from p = 14.6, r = 1.32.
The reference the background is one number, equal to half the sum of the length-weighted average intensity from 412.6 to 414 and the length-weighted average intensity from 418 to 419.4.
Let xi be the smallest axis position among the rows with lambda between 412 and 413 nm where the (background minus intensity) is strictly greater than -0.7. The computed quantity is 412.1 nm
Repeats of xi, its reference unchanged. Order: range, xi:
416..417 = 416.7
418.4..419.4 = 418.5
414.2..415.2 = 414.3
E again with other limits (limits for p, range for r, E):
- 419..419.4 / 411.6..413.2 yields -0.081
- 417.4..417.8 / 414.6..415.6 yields -0.066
